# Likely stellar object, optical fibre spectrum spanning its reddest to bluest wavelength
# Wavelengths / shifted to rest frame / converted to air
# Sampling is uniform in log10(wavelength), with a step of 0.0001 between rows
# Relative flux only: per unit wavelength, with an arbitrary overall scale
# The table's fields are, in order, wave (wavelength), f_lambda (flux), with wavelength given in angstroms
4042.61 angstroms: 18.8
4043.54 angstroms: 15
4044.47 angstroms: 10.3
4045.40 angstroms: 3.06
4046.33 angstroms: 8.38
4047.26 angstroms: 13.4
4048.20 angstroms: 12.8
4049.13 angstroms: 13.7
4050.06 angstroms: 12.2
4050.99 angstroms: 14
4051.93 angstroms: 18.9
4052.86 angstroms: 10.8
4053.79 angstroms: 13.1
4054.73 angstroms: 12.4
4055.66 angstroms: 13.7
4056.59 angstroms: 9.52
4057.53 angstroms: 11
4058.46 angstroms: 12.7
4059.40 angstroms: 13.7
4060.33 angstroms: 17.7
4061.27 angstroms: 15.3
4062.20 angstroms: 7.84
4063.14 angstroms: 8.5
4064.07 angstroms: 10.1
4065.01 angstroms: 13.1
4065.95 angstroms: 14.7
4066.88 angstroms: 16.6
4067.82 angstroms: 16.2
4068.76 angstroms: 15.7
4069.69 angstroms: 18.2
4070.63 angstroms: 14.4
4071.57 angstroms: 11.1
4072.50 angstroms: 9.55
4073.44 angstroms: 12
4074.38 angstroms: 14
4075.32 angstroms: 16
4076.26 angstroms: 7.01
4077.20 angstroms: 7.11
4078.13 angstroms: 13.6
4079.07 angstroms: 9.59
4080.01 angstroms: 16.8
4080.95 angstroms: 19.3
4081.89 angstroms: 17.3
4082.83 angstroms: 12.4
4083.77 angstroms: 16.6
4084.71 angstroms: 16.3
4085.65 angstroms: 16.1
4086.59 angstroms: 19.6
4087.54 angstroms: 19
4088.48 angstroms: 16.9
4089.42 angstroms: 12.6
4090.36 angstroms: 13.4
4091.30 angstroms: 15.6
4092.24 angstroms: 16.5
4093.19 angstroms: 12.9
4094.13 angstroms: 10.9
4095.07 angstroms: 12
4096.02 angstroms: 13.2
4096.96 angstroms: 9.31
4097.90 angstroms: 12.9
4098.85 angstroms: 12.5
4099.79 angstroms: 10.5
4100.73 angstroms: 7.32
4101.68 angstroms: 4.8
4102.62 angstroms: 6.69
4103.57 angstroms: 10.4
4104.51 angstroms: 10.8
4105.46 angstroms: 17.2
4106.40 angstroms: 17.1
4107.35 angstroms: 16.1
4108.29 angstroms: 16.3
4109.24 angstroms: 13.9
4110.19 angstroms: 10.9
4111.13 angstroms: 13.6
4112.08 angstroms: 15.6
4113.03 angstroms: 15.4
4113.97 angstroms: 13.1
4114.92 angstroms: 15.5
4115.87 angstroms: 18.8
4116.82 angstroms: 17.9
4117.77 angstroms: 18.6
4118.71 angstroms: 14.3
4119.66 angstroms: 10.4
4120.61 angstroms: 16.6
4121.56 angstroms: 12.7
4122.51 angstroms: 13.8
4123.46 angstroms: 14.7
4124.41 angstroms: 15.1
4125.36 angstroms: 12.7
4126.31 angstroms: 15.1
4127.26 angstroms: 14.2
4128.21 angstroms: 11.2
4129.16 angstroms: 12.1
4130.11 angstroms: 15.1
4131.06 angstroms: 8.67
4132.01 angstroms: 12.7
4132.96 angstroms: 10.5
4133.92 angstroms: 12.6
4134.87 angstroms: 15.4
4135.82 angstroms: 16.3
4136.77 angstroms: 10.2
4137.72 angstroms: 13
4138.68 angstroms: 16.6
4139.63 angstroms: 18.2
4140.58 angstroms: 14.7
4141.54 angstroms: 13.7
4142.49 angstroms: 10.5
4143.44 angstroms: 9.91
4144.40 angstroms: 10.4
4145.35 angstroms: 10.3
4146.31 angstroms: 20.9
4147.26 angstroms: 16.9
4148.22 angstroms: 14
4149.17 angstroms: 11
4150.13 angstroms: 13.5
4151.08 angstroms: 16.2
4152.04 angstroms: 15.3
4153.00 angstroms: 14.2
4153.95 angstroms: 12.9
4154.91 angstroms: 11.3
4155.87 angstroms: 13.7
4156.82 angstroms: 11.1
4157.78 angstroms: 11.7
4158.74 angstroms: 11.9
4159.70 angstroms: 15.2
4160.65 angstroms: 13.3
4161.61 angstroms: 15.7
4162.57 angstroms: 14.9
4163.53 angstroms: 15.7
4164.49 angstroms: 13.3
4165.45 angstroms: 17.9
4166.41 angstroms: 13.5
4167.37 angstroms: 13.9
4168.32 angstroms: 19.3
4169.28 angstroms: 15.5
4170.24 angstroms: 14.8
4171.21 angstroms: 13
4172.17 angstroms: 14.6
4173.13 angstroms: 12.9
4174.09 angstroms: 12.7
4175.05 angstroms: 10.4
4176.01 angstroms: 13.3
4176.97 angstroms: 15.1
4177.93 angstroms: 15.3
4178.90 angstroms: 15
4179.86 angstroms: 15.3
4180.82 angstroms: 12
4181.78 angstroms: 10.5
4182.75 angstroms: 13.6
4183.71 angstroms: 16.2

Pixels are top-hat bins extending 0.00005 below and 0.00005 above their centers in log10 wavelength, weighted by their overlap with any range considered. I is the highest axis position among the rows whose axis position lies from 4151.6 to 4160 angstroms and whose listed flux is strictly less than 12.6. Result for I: 4158.74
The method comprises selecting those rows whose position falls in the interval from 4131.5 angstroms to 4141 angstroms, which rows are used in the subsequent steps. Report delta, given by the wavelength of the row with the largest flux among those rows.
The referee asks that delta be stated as 4139.63 angstroms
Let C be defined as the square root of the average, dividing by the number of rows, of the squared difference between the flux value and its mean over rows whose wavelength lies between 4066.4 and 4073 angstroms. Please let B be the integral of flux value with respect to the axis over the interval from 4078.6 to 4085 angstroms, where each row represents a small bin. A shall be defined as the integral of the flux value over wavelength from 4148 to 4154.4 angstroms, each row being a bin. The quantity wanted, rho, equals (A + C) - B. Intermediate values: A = 89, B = 99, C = 2.9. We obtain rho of -7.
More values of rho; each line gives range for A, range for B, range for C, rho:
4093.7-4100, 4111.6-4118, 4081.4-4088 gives -29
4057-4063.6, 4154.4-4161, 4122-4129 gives 0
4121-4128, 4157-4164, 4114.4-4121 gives 3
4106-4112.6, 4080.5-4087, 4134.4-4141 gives -9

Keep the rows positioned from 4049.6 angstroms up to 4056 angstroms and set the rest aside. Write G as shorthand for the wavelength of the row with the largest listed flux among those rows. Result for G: 4051.93 angstroms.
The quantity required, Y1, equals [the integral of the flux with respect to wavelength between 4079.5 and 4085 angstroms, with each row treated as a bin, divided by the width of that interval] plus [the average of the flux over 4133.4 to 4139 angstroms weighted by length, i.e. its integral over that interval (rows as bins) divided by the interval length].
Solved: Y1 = 30.3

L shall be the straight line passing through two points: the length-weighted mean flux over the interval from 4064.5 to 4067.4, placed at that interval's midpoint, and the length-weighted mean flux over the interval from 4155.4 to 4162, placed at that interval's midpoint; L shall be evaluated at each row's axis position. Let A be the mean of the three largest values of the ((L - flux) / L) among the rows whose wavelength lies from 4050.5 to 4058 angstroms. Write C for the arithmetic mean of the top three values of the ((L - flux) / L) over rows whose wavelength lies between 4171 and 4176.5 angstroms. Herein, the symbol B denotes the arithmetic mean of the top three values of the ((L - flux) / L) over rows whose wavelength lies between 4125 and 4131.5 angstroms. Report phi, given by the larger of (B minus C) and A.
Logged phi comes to 0.30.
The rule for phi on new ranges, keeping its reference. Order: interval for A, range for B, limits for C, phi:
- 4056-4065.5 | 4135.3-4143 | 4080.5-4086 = 0.42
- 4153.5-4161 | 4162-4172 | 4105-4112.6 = 0.14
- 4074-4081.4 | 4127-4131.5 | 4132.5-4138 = 0.46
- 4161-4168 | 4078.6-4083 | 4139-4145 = -0.04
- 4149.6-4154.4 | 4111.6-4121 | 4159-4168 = 0.11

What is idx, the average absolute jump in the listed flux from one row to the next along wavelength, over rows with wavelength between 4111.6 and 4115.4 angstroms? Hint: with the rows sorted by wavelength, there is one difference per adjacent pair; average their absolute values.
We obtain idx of 1.63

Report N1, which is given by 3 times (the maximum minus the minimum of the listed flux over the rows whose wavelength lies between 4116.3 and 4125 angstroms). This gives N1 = 24.6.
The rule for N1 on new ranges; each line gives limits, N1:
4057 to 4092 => 37.8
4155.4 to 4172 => 24.6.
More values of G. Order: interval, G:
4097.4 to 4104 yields 4097.90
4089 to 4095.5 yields 4092.24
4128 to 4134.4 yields 4130.11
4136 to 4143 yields 4139.63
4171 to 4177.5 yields 4176.97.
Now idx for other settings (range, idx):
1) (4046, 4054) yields 3.14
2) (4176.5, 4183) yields 1.45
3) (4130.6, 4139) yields 3.07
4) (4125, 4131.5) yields 2.77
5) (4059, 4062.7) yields 4.62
